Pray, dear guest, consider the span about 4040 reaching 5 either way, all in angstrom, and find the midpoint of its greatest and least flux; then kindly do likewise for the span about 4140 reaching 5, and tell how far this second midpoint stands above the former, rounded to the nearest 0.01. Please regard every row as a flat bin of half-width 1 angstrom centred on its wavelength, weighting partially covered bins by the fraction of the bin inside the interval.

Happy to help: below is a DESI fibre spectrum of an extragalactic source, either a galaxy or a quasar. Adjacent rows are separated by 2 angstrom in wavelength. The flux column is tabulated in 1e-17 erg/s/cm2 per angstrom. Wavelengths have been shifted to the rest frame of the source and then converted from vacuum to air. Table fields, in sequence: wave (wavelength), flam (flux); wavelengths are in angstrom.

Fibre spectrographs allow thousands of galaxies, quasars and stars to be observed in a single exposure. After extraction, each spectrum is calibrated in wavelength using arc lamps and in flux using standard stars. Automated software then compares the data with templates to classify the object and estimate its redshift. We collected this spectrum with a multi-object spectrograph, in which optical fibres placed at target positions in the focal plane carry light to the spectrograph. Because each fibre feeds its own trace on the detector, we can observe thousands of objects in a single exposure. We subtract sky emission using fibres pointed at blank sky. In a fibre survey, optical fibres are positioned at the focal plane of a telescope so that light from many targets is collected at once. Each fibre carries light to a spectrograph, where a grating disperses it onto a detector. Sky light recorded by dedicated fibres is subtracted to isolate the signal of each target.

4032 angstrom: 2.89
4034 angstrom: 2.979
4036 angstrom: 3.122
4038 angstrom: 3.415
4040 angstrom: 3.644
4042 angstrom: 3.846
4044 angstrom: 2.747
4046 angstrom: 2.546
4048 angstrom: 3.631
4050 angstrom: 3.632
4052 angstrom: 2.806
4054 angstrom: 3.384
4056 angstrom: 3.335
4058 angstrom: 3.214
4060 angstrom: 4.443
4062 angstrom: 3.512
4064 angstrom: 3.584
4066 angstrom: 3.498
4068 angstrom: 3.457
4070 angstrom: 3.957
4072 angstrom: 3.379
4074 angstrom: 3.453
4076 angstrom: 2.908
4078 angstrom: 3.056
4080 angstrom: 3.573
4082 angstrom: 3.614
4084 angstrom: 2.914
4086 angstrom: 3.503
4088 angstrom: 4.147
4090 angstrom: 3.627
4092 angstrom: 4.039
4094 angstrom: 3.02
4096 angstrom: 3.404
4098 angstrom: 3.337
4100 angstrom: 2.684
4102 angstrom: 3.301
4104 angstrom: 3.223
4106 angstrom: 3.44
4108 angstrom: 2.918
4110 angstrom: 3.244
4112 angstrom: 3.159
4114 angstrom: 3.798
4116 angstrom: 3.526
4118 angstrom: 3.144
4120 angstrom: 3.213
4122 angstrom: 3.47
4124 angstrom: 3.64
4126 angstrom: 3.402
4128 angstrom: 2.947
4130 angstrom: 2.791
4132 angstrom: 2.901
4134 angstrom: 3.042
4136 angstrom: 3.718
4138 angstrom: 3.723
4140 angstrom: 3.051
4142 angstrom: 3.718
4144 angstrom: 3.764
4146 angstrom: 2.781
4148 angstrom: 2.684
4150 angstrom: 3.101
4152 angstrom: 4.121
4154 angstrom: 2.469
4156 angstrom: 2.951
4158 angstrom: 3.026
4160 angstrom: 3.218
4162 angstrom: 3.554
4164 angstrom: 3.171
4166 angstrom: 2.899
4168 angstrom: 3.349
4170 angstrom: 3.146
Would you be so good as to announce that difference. 0.11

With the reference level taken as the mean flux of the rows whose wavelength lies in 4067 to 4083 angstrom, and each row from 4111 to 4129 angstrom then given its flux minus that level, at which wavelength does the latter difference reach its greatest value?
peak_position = 4114 angstrom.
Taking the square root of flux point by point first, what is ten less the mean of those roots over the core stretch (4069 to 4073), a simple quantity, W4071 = 8.09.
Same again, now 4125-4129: 8.22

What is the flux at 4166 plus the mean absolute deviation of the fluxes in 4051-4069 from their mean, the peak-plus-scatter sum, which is 3.16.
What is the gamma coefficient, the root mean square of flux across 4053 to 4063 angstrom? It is 3.60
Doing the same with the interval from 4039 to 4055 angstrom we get 3.31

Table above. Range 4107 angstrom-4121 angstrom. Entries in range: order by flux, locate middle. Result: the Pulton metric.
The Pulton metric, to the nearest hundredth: 3.21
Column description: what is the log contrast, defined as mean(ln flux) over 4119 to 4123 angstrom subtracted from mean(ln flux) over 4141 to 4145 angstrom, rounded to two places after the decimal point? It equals 0.11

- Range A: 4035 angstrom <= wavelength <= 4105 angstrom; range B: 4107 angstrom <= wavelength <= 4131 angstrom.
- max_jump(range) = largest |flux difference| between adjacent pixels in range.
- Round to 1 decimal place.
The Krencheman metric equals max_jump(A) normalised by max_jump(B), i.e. 1.9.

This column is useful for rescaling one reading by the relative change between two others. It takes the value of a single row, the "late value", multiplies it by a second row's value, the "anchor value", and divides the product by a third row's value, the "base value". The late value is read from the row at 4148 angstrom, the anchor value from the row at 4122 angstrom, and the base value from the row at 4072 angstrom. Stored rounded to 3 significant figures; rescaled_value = 2.76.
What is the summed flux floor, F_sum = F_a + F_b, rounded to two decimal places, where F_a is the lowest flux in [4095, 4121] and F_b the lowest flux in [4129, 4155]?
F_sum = 5.15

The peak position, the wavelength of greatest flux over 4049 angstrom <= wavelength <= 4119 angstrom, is 4060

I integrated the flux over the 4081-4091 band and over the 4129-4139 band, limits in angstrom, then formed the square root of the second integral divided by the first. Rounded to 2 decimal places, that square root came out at 0.95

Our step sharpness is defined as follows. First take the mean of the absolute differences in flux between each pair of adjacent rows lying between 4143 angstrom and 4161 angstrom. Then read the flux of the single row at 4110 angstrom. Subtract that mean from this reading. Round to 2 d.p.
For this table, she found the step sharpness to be 2.63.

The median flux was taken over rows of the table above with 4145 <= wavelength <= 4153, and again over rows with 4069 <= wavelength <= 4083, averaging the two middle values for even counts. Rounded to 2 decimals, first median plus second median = 6.39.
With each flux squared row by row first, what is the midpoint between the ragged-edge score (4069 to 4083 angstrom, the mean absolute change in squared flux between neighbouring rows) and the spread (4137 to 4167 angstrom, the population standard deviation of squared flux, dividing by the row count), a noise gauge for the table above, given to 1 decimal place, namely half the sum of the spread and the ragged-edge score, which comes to 2.6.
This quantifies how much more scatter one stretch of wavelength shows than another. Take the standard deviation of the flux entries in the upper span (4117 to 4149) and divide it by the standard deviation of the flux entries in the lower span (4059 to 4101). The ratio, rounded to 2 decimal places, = 0.89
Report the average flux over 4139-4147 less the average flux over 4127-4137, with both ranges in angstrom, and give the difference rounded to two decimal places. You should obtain 0.25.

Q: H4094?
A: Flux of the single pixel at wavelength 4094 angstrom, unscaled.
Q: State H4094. 3.02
